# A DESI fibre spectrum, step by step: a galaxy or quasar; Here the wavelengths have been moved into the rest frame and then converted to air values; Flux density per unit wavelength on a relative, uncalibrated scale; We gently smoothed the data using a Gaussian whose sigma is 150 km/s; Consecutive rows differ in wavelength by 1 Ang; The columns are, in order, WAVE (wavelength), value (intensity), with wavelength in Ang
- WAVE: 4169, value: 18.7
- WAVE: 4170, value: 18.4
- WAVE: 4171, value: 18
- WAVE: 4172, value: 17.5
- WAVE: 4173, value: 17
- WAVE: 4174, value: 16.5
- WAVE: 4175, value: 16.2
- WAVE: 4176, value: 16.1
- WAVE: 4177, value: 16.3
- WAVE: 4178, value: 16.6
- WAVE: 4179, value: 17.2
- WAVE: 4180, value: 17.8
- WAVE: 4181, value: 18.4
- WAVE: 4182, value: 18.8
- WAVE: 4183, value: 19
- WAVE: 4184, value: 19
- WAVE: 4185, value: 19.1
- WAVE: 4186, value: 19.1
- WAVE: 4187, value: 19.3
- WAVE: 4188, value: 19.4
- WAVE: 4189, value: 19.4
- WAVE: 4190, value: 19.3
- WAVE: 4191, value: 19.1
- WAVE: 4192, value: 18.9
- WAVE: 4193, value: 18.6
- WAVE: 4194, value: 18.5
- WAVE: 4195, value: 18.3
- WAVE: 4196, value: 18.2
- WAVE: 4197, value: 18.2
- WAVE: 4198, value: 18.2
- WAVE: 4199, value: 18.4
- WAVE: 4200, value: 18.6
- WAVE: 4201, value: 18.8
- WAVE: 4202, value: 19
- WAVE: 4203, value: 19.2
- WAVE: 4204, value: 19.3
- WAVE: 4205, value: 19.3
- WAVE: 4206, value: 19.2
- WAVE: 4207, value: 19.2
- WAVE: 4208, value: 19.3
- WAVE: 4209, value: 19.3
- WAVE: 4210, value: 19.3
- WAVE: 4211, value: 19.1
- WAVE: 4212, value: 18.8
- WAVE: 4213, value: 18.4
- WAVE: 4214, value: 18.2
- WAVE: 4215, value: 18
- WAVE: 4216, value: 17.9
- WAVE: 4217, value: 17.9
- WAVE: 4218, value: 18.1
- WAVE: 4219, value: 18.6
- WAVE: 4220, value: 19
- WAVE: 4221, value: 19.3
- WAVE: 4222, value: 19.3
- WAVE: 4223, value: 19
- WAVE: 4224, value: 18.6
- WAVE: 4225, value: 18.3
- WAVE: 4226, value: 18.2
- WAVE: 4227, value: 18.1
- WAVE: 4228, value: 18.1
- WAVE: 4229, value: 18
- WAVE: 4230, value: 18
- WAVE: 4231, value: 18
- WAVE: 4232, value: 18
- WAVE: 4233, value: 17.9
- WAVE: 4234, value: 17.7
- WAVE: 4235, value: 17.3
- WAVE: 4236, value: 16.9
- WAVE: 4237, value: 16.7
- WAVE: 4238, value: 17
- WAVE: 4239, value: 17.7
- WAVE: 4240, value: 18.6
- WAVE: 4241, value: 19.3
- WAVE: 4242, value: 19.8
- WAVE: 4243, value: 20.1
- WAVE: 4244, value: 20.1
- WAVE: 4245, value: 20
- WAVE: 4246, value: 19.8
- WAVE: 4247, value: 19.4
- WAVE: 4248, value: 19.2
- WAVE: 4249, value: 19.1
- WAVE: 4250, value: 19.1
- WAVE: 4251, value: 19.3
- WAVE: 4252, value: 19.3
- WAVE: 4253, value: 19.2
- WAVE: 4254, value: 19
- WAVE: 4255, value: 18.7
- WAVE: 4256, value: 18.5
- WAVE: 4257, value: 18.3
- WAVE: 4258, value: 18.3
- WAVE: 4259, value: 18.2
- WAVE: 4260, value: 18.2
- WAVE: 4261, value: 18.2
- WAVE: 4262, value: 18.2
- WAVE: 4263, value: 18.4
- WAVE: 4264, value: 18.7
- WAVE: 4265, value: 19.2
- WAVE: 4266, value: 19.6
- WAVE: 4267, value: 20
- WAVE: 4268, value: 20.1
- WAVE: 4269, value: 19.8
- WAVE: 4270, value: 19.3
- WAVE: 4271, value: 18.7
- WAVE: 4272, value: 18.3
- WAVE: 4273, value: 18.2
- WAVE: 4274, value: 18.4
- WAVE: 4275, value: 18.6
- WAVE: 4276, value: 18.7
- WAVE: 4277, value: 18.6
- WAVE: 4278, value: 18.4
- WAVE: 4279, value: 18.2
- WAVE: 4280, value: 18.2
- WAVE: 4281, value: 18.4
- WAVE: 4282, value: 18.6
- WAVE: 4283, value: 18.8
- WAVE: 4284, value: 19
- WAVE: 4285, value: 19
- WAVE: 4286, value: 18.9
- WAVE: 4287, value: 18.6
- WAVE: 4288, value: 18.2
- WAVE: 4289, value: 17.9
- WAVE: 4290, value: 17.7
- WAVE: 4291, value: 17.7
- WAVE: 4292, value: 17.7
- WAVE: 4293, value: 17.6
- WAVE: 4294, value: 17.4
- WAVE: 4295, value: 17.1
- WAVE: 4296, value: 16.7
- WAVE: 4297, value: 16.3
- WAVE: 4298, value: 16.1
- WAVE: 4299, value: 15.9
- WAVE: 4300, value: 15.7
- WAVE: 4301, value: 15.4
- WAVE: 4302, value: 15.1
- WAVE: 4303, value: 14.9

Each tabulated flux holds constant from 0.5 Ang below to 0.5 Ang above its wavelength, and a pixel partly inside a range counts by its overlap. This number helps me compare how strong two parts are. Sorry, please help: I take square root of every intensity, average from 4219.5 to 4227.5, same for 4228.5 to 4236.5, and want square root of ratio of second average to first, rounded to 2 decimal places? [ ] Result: 0.99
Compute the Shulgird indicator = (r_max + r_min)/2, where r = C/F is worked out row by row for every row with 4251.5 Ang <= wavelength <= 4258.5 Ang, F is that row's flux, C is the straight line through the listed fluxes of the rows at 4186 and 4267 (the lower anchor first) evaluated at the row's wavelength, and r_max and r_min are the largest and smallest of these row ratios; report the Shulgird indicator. 1.058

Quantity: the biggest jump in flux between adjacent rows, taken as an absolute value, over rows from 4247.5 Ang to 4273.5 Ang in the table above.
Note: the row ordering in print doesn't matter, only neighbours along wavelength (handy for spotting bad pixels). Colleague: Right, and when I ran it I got 0.60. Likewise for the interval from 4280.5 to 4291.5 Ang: 0.40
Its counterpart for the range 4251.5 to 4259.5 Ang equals 0.30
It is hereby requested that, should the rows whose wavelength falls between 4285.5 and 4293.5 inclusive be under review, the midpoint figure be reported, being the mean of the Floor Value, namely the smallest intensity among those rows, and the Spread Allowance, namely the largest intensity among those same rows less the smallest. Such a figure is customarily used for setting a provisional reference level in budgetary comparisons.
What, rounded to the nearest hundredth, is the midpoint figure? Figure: 9.45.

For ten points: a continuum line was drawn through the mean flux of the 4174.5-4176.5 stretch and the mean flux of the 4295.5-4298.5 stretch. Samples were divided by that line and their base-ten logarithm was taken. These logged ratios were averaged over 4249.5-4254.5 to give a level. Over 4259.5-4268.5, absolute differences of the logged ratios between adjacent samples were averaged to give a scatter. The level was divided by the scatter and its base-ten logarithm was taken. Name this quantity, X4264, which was 1.12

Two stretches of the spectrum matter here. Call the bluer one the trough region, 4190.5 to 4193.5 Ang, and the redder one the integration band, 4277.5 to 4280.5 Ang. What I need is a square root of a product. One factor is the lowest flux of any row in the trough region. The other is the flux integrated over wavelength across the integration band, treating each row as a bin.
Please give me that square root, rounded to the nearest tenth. 31.9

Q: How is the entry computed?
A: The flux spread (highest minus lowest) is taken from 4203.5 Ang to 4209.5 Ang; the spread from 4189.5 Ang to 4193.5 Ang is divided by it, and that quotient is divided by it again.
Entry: 70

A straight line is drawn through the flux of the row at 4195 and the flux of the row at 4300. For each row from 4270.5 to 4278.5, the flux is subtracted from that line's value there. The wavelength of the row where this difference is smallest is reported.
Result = 4276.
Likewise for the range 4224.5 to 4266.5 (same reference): 4266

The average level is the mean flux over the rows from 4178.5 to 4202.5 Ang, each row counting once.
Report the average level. 18.7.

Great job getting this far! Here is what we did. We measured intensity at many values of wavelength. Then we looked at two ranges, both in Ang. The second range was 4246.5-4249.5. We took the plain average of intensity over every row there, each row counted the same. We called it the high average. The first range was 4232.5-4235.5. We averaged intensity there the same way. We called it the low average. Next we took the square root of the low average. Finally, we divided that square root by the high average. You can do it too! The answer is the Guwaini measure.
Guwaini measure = 0.218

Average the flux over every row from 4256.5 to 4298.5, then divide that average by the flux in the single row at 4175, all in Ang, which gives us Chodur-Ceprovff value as 1.13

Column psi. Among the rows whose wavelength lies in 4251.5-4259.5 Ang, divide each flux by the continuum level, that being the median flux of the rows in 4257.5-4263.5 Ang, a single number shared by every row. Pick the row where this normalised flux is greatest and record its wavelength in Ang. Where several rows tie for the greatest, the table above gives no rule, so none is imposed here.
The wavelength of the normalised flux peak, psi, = 4252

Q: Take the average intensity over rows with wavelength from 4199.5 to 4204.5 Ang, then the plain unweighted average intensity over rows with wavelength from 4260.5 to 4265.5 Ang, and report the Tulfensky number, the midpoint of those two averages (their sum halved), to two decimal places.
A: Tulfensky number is 18.76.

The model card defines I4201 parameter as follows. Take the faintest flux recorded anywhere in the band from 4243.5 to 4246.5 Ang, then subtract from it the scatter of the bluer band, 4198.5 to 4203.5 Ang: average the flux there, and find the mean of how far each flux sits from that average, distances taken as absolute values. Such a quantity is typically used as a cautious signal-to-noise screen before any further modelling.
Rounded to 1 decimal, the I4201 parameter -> 19.6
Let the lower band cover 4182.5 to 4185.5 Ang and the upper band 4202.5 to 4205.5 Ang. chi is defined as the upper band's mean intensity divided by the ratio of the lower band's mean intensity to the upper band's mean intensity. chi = 19.5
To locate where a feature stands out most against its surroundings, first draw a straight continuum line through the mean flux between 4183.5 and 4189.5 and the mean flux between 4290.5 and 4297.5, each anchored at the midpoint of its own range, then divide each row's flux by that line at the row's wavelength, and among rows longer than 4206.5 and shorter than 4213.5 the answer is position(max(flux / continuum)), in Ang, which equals 4210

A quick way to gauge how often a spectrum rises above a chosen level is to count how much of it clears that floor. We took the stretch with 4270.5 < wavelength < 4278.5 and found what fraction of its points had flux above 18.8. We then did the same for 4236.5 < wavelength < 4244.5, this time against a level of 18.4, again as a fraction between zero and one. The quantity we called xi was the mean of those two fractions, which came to 0.31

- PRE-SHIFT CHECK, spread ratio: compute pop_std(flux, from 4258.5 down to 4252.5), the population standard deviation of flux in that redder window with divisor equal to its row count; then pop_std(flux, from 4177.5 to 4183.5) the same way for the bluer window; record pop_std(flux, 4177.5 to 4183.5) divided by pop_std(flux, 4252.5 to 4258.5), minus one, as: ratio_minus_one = 1.5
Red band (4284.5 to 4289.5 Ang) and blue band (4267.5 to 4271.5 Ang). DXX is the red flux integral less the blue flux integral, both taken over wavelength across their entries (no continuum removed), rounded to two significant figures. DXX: 15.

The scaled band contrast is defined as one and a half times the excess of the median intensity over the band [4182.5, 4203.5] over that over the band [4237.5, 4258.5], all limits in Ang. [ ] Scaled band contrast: -0.3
